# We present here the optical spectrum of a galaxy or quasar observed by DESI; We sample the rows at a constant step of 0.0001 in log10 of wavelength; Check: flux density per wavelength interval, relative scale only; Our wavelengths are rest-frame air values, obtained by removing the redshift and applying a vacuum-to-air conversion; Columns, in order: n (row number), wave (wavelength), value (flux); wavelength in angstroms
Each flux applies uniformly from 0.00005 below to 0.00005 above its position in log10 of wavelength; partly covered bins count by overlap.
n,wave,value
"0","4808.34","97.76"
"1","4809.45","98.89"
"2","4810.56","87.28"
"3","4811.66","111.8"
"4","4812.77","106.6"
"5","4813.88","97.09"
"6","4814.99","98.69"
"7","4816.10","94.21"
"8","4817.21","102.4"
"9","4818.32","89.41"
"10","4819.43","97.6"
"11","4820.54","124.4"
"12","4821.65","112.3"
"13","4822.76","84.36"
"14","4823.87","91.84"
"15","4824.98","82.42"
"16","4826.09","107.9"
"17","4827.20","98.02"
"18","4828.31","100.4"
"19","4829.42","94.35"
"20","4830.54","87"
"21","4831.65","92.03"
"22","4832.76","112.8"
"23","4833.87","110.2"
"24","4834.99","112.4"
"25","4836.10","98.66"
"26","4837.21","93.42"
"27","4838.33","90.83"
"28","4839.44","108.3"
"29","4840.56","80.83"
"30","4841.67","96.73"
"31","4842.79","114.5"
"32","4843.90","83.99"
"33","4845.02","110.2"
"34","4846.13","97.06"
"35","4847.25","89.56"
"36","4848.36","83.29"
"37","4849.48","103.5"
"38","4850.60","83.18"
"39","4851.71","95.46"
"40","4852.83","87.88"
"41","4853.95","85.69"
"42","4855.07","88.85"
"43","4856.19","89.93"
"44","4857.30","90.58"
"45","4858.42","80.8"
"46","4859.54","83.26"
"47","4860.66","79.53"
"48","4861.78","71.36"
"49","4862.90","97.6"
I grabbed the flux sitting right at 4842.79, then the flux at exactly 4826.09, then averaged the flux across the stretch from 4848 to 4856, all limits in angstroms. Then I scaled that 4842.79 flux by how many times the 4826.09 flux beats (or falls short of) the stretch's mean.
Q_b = 138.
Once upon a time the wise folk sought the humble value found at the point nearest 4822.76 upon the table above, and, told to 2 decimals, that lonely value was 84.36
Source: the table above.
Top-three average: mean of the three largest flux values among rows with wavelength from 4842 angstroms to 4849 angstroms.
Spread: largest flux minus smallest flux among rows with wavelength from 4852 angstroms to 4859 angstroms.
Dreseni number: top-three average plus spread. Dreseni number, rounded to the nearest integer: 117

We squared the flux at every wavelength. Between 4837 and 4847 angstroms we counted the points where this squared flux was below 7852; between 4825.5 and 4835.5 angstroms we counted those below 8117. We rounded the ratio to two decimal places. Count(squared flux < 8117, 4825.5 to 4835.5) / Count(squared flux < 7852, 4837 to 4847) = 0.50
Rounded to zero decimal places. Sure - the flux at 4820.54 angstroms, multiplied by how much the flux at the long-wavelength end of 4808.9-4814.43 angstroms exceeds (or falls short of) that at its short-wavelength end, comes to -224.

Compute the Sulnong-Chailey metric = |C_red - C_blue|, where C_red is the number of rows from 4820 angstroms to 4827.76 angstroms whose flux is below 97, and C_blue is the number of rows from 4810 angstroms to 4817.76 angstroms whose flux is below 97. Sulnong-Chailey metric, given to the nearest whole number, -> 1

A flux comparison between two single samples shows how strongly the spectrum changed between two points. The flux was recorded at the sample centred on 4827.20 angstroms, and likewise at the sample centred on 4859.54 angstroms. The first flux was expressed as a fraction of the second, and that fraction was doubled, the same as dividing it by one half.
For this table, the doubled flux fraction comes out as 2.35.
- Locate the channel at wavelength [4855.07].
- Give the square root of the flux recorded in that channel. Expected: 9.4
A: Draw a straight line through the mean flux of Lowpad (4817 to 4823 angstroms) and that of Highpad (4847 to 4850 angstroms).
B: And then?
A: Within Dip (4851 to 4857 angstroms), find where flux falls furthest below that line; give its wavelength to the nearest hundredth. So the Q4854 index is 4853.95 angstroms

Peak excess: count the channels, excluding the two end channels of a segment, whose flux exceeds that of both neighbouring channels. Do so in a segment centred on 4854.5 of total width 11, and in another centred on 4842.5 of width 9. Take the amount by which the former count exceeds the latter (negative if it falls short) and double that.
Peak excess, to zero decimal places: -2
